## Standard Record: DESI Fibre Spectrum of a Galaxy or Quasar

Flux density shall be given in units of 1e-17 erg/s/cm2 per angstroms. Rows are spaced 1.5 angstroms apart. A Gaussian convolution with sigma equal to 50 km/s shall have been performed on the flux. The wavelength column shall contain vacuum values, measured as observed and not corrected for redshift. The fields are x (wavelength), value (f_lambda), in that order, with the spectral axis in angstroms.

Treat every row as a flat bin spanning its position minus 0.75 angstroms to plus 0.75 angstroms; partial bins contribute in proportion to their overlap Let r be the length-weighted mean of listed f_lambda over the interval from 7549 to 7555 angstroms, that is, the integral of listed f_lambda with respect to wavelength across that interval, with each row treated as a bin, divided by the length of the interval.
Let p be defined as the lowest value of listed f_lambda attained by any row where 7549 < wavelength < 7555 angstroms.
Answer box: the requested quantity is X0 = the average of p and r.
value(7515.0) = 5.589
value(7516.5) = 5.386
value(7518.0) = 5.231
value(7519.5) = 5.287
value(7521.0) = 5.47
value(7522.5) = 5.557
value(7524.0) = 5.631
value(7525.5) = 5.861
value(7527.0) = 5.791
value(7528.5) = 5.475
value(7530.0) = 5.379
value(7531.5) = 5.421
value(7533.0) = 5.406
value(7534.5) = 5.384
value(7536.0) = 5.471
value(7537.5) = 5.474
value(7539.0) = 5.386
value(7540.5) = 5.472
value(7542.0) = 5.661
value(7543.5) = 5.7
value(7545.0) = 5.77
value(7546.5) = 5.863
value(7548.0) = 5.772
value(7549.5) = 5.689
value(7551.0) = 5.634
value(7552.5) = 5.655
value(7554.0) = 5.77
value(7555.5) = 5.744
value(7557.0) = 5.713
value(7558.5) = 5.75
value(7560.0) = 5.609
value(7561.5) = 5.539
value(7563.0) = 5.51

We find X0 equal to 5.66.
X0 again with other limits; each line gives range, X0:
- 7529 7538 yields 5.40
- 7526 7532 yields 5.46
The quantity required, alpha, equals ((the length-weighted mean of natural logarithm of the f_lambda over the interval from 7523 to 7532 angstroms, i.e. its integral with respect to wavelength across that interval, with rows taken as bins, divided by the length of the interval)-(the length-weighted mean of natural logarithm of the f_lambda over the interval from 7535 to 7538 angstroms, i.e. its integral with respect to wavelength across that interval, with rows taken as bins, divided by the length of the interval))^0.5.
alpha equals 0.153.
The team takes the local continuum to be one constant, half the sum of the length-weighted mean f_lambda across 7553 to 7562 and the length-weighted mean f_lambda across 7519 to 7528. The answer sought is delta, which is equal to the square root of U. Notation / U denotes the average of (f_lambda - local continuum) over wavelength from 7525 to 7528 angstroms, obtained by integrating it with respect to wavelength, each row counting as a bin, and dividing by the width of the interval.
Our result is 0.38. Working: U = 0.15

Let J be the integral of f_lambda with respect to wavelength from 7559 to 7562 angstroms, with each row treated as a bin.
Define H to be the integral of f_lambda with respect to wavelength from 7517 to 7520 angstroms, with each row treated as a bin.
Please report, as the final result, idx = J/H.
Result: 1.06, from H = 15.8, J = 16.8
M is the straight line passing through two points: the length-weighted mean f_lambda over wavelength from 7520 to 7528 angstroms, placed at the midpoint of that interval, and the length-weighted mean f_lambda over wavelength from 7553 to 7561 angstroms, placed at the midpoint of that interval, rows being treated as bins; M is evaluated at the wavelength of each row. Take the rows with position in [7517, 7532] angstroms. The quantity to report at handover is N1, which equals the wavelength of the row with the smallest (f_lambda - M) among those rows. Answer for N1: 7518.0 angstroms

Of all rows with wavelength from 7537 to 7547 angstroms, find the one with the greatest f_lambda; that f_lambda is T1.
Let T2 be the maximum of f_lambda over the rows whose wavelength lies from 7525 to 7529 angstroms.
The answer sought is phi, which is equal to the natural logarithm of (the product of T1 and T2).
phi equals 3.54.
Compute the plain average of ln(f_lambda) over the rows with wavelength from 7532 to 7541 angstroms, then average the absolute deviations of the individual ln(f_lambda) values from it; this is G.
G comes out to 0.007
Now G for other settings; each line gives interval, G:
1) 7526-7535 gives 0.019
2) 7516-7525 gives 0.023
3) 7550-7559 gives 0.008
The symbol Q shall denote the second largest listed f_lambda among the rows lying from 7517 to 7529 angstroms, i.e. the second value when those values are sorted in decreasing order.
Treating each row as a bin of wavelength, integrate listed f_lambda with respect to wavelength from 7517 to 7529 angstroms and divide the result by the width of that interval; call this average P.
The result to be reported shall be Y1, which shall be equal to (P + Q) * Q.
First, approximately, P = 5.5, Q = 5.791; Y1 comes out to 65.6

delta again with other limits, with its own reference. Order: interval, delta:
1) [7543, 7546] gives 0.32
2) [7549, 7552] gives 0.10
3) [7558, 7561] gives 0.12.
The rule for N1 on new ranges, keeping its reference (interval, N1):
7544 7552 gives 7551.0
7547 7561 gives 7560.0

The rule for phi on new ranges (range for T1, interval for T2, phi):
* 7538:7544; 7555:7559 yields 3.49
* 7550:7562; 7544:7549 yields 3.52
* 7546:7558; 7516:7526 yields 3.54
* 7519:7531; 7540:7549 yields 3.54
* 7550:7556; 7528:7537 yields 3.45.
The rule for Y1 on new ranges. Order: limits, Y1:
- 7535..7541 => 59.7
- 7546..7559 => 66.4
